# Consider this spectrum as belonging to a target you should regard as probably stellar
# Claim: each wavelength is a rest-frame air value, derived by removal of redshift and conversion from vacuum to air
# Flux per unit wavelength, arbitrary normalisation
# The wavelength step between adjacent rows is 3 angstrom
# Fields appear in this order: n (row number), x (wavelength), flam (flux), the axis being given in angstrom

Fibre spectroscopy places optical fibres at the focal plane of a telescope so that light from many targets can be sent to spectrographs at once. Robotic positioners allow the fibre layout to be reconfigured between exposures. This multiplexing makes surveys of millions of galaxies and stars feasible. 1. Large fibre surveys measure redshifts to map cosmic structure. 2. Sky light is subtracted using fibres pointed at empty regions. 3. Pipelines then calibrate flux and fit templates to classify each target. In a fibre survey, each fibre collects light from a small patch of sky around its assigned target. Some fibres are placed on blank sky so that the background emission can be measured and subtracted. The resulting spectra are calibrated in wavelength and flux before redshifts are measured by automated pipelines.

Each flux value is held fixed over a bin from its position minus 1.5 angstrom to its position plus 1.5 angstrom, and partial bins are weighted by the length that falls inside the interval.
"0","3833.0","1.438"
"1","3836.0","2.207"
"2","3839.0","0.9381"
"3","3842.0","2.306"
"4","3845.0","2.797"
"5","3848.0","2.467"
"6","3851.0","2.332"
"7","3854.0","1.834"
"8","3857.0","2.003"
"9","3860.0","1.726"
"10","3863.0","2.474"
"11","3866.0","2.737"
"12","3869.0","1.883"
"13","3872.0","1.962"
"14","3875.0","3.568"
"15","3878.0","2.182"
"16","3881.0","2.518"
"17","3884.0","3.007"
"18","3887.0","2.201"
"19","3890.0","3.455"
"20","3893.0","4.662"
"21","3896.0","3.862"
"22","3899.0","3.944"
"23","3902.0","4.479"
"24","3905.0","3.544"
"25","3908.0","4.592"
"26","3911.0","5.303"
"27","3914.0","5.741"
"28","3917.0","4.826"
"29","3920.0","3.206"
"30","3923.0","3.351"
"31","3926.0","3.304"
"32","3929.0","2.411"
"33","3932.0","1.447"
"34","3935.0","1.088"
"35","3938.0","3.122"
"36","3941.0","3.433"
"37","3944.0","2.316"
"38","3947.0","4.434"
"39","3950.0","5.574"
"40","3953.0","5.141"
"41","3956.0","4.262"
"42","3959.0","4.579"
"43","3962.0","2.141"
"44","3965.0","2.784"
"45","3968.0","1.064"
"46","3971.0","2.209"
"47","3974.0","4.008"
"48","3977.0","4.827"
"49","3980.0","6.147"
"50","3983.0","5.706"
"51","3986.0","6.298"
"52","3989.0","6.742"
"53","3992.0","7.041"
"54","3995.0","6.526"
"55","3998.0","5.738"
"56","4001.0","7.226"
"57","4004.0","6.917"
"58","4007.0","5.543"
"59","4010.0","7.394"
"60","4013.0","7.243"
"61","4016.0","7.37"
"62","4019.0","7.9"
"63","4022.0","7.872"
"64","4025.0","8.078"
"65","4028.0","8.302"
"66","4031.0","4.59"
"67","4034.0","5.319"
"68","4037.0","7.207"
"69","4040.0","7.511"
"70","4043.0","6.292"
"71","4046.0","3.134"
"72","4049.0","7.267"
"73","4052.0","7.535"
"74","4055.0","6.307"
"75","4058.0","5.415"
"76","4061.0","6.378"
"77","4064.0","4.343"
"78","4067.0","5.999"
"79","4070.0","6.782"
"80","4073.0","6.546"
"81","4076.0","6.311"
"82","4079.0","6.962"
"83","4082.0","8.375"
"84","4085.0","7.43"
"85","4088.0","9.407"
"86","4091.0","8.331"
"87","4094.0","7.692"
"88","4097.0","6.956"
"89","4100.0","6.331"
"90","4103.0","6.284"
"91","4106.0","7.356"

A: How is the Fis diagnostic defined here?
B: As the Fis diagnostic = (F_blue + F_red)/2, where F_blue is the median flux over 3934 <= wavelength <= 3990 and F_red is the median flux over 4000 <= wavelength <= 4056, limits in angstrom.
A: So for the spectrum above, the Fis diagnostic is 5.8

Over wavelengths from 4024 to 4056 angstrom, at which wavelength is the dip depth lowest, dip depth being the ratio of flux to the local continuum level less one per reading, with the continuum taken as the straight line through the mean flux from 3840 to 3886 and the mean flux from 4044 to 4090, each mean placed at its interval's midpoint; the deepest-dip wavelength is 4046.0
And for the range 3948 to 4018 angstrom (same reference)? 3968.0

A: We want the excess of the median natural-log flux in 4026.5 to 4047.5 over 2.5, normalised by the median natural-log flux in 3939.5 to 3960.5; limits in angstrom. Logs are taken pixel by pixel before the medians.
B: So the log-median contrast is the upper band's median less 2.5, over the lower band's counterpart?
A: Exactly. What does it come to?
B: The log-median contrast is -0.44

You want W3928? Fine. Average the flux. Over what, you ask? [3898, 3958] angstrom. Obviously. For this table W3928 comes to 3.8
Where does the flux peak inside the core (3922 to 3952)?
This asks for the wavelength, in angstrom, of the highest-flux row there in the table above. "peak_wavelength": 3950.0 angstrom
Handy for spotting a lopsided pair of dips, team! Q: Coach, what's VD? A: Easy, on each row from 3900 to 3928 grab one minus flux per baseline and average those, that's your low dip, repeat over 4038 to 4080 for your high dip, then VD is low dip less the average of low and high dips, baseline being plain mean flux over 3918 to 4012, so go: 0.22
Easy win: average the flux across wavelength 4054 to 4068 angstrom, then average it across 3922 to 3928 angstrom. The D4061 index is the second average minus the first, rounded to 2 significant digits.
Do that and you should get -2.4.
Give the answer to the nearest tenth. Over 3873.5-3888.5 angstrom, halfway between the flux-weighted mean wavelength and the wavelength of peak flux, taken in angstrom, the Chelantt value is 3877.8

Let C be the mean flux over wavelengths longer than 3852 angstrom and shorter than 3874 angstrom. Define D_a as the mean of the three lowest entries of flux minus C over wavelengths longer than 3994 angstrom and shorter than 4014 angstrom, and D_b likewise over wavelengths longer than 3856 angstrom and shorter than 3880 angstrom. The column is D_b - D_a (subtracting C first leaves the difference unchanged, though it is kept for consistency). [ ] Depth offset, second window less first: -4.1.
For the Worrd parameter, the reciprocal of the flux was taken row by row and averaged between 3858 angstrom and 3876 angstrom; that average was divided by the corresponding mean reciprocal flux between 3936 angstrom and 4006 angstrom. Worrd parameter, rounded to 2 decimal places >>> 1.66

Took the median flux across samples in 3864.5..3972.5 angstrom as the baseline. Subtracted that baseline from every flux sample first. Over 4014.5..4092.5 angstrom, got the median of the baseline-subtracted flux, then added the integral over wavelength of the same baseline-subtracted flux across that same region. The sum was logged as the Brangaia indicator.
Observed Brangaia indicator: 275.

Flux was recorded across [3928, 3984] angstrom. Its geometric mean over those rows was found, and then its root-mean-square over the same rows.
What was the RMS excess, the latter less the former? 0.74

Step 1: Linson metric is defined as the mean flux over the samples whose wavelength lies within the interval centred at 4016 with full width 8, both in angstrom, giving 7.5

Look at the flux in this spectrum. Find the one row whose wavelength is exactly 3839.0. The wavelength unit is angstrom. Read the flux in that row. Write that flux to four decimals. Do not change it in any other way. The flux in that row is 0.9381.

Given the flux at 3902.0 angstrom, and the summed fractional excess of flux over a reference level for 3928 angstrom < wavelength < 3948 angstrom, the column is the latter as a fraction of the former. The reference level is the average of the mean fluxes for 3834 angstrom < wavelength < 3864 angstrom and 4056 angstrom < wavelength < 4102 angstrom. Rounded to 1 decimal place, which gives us -0.7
